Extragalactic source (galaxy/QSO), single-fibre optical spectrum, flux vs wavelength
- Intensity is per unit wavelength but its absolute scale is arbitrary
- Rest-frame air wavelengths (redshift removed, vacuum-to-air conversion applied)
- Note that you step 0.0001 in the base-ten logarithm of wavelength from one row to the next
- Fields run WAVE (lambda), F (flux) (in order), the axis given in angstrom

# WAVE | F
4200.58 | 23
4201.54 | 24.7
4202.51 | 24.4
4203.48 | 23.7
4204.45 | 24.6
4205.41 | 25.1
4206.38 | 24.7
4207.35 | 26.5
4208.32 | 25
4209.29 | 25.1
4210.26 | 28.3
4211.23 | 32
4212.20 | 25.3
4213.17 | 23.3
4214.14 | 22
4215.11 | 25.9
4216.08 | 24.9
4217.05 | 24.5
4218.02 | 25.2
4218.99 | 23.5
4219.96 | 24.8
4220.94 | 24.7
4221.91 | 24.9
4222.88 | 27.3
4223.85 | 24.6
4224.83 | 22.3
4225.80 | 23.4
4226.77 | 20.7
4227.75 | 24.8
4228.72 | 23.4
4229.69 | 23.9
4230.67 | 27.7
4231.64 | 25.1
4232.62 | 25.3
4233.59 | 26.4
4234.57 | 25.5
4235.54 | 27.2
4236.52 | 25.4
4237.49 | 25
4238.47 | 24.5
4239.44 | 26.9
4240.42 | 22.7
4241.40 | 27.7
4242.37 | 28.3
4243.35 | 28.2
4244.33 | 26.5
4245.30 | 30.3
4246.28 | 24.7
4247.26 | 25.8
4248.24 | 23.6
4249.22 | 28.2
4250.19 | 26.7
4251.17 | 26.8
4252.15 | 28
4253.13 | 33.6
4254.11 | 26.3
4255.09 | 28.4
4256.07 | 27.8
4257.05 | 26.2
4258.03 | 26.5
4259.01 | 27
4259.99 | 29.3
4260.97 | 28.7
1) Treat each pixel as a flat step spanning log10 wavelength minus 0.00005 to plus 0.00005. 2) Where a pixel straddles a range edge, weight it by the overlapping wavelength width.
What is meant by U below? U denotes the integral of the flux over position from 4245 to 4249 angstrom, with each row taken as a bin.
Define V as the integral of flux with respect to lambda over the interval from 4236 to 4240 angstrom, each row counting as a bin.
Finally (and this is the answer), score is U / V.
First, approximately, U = 104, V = 102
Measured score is 1.02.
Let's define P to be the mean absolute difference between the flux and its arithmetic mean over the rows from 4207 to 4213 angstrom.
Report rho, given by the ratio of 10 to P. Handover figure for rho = 5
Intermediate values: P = 2.1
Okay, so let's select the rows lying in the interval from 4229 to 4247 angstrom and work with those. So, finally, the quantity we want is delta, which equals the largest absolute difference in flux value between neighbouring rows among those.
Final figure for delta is 5.6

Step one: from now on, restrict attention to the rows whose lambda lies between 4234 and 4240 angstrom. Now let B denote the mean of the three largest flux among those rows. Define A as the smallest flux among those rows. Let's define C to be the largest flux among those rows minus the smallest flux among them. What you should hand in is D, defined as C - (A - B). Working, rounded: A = 24.5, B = 27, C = 3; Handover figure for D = 5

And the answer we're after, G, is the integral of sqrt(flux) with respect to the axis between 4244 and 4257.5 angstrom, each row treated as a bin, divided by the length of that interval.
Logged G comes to 5.23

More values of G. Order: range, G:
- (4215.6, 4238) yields 4.98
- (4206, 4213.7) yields 5.12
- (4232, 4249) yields 5.11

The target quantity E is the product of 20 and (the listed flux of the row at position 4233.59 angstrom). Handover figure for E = 528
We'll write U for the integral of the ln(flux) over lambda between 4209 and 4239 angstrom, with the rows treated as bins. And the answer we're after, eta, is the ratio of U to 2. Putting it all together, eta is 48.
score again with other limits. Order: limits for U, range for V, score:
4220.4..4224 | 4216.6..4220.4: 0.98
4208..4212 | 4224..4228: 1.21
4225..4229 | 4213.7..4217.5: 0.99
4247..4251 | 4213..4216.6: 1.21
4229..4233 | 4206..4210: 1.00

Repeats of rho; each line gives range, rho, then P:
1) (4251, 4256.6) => 6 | 1.7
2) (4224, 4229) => 9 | 1.1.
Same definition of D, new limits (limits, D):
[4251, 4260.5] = 12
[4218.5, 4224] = 6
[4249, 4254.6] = 11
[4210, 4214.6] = 17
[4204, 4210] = 3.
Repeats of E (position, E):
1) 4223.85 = 492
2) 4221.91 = 498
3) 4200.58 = 460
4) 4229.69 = 478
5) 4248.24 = 472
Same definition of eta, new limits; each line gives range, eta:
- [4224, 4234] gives 16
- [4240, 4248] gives 13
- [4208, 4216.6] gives 14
